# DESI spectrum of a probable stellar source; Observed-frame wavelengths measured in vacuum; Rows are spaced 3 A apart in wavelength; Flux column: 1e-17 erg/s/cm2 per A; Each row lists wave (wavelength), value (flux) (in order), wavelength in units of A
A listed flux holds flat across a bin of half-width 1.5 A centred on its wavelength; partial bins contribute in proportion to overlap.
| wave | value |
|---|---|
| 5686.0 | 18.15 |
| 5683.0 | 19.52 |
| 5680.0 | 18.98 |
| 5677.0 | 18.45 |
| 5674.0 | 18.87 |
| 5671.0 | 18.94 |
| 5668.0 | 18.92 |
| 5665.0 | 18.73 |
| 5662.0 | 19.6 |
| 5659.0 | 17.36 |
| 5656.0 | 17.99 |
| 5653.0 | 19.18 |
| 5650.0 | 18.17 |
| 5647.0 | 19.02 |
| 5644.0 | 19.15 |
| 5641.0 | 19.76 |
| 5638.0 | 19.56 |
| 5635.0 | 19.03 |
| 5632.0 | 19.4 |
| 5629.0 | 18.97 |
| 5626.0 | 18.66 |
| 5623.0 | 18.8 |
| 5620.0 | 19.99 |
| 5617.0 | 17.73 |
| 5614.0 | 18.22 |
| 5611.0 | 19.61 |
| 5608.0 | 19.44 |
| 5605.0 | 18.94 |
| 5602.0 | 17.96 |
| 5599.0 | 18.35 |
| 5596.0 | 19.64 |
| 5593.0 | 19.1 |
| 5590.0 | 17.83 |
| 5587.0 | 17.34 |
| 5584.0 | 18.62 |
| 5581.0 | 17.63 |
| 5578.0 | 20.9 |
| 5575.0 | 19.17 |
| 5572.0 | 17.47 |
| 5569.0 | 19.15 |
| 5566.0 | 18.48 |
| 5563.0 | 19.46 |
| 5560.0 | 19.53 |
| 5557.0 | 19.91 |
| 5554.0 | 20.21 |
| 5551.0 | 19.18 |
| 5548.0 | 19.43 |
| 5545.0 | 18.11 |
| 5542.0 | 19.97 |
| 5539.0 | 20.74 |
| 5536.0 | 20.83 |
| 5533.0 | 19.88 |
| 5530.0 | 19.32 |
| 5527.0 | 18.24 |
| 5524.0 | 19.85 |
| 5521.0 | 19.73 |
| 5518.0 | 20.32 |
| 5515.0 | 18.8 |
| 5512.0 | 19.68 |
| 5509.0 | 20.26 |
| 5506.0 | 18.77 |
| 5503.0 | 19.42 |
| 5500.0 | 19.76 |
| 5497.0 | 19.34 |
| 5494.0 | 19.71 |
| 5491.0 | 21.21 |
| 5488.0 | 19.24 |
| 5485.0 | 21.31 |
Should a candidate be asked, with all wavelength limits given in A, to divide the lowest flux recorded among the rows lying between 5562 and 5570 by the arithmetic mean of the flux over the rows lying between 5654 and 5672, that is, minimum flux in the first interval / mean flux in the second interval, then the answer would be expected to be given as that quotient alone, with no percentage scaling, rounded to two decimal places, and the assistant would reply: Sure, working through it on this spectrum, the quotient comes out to 0.99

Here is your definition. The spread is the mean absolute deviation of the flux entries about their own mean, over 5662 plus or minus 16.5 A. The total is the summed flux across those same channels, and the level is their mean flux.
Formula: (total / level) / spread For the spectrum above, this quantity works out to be 22.8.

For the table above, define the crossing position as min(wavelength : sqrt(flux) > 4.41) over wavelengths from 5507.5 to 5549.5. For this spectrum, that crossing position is 5509.0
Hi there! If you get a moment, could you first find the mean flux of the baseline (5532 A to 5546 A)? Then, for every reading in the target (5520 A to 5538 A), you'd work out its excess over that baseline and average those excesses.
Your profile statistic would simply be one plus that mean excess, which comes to 0.7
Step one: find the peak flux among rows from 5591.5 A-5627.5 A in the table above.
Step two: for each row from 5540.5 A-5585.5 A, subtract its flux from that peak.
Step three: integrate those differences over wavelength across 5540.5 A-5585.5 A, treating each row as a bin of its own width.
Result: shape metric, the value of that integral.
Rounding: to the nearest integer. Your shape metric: 38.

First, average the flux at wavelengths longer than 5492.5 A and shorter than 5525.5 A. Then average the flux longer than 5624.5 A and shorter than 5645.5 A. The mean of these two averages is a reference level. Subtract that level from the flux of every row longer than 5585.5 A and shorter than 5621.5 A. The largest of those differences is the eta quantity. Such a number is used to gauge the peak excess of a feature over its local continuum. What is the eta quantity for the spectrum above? 0.58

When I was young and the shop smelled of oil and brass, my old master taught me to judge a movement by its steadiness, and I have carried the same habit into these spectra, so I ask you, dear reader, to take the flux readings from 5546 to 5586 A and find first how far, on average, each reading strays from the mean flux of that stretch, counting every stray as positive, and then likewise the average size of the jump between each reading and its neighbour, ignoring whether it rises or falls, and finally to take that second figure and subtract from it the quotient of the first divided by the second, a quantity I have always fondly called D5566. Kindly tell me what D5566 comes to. 0.45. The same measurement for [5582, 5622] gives 0.14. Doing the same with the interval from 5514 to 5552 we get 0.15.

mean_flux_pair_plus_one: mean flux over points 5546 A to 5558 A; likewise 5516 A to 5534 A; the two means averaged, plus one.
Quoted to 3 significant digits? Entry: 20.6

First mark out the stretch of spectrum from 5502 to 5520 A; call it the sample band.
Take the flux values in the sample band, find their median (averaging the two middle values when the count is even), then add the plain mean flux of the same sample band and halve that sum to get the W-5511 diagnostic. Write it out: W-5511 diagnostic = 19.55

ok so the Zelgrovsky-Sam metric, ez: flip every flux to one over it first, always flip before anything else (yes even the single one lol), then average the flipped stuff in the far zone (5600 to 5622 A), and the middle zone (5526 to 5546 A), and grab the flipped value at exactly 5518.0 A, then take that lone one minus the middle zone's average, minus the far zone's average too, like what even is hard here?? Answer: -0.055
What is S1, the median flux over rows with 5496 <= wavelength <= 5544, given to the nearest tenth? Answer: 19.7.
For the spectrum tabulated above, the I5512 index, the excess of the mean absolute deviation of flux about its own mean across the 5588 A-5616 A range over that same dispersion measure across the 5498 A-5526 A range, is 0.20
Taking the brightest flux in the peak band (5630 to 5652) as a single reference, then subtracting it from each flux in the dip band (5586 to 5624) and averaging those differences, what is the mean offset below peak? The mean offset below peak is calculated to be -1.1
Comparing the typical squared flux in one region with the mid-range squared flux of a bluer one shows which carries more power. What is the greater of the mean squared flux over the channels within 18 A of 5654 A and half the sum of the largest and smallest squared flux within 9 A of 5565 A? 356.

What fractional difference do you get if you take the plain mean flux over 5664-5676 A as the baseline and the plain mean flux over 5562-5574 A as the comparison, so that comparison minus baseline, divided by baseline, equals -0.012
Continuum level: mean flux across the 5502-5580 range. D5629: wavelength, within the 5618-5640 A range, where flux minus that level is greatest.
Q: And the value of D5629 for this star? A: 5620.0 A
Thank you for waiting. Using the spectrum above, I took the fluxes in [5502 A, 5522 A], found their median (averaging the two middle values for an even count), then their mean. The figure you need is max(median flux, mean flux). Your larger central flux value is 19.7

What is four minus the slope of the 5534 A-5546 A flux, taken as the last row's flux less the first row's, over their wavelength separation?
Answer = 4.30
